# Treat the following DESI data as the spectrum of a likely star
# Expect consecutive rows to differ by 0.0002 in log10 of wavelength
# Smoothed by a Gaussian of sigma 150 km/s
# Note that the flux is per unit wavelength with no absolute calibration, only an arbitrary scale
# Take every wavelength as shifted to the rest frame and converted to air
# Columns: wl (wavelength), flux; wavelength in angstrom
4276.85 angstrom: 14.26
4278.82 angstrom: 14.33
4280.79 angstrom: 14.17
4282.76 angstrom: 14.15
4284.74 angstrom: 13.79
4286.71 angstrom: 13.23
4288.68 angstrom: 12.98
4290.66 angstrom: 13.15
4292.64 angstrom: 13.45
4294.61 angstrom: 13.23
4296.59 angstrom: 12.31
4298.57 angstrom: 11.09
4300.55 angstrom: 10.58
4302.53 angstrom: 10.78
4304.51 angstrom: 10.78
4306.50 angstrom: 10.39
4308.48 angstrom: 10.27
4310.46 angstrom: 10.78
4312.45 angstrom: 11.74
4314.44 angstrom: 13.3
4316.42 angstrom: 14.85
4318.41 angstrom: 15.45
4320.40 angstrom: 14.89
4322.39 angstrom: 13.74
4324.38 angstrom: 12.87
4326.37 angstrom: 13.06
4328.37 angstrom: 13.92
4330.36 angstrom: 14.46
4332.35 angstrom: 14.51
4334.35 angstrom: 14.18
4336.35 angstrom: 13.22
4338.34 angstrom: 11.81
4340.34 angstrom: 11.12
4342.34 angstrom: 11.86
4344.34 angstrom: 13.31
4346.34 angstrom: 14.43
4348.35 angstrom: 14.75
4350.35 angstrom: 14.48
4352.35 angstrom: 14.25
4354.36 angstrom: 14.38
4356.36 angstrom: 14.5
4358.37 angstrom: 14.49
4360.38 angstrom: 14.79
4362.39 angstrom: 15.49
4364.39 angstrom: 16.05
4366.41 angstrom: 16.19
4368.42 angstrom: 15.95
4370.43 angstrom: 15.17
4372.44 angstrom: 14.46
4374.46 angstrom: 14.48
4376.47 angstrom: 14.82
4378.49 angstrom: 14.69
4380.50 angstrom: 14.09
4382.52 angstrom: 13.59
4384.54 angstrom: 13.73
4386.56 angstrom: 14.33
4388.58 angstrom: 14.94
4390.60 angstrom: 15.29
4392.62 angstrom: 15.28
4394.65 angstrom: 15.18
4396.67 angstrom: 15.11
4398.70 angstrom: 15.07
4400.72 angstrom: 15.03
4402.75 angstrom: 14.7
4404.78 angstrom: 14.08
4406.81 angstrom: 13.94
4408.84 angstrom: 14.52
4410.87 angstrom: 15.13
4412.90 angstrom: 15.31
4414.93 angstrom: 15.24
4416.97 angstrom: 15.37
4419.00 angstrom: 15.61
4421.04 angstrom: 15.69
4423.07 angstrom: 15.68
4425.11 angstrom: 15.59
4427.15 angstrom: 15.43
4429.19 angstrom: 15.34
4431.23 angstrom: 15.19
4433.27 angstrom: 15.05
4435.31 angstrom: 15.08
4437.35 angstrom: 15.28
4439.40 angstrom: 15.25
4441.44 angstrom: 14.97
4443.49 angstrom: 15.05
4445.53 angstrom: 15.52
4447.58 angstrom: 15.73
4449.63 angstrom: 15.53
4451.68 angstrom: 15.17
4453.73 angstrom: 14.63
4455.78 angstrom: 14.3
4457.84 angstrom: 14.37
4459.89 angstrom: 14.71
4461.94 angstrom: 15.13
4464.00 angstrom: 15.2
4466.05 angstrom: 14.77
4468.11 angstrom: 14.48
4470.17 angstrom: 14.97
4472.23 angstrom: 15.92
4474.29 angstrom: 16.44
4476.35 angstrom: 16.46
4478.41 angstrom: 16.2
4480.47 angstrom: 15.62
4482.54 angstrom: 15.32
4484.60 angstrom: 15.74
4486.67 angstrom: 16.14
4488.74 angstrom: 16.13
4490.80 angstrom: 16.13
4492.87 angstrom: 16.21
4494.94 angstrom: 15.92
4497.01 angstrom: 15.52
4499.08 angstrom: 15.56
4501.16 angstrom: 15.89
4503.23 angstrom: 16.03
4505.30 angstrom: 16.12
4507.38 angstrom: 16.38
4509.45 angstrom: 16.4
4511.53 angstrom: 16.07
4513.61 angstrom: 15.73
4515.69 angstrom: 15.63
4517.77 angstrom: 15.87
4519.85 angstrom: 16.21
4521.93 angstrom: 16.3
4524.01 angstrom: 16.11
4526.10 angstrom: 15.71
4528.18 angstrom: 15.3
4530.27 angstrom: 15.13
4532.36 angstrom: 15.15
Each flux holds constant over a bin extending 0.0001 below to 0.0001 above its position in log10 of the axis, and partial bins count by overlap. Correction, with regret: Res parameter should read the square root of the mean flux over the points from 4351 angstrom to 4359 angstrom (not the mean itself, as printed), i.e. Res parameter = 3.80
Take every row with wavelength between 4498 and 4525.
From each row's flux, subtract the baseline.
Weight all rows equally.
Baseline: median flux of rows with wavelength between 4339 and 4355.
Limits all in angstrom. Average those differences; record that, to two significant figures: 1.7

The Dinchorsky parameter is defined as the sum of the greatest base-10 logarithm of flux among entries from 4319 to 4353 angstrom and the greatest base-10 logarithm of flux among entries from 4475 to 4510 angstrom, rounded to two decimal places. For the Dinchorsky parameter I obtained 2.39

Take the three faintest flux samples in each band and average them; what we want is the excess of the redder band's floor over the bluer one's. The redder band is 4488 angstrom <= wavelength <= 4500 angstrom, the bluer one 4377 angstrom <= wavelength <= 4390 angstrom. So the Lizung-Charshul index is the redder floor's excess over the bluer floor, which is 1.9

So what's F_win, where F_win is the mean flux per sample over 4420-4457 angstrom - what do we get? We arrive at 15.2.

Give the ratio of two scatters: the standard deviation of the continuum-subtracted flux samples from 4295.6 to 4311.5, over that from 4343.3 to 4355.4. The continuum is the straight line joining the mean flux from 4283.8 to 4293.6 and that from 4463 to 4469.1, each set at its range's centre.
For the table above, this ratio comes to 1.4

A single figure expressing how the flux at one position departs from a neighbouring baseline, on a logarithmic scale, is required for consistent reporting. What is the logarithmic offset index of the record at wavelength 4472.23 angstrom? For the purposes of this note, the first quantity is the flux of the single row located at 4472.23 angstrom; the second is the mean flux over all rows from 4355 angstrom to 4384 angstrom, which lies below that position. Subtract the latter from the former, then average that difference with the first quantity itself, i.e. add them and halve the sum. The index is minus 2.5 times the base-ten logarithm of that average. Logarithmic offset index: -2.32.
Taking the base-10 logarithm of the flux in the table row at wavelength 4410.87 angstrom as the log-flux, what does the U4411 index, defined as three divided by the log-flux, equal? 2.54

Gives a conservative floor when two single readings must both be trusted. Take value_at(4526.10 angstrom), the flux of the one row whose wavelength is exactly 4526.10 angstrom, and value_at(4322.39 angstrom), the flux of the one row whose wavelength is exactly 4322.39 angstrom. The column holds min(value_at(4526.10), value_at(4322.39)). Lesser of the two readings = 13.7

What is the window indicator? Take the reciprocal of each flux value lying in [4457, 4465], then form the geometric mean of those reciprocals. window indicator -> 0.0673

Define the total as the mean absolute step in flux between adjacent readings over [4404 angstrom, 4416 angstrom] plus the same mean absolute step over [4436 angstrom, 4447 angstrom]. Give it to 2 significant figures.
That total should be 0.53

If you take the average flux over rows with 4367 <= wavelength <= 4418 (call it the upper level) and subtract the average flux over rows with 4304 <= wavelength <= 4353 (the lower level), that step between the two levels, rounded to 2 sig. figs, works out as 1.6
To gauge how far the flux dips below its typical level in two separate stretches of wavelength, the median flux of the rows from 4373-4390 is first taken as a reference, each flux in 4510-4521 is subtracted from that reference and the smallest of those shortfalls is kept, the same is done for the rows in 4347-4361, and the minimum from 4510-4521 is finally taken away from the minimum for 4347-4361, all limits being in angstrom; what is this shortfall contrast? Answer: 1.4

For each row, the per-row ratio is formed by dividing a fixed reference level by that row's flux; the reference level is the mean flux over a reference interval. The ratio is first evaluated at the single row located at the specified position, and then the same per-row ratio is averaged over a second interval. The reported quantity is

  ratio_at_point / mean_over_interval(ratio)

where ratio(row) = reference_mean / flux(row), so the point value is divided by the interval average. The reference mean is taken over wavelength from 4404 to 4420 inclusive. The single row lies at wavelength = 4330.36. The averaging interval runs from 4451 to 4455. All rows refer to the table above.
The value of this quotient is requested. 1.03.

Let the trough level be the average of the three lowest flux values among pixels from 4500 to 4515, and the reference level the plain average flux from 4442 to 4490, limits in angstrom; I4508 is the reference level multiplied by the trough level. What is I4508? 244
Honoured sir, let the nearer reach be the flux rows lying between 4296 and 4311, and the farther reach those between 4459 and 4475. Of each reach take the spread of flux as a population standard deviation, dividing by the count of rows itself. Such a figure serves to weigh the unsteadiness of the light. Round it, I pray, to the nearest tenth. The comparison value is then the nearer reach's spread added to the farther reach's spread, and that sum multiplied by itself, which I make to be 1.5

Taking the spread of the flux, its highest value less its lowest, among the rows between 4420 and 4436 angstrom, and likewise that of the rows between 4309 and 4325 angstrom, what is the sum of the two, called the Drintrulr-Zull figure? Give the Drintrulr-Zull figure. 5.3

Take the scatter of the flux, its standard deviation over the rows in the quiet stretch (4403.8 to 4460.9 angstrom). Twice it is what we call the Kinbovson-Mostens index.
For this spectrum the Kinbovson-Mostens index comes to 1.0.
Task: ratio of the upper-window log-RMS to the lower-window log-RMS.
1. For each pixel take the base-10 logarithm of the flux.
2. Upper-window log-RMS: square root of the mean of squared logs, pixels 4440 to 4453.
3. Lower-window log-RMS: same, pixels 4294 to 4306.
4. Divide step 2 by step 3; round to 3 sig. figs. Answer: 1.12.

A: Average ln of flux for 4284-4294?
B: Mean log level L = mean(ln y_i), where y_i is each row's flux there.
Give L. 2.59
